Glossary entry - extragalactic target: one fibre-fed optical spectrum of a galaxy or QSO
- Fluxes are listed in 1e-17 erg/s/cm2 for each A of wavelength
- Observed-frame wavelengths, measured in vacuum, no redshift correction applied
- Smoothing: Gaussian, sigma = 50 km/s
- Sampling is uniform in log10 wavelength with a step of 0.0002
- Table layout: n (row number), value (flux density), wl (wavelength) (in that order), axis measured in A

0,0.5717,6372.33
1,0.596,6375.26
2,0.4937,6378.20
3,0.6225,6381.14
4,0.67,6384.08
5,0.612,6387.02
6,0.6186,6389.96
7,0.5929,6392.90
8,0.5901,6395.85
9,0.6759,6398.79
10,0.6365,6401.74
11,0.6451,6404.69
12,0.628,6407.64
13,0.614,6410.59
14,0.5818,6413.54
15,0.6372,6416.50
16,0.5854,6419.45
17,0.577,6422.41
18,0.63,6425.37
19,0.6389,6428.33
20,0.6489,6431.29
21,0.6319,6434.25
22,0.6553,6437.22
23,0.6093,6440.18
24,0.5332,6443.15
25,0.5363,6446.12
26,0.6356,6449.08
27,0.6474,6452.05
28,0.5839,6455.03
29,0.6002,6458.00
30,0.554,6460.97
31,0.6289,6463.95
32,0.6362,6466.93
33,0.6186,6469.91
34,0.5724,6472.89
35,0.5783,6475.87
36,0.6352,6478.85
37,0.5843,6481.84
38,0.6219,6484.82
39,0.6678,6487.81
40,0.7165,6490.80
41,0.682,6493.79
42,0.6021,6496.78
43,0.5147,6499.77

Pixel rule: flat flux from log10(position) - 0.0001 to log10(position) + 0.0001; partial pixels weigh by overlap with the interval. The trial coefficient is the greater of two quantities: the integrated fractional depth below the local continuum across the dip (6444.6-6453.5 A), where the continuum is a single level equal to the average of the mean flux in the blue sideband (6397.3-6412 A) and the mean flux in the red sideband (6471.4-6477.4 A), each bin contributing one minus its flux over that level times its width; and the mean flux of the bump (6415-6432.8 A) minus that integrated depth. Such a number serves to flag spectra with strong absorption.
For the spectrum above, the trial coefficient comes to 0.6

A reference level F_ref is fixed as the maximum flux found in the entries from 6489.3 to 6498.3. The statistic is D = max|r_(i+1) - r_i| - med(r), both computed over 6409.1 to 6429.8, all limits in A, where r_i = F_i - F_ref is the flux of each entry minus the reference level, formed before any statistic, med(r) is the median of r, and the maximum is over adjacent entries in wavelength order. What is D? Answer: 0.158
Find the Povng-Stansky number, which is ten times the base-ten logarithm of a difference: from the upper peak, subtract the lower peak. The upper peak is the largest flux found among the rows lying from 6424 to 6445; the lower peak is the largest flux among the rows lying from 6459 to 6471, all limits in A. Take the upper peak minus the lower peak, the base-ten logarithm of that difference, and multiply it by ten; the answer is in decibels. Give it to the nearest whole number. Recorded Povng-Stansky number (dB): -17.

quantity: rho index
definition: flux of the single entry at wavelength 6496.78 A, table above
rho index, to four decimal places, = 0.6021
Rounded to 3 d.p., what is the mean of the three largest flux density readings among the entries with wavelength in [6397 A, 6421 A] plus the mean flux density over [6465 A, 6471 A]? 1.280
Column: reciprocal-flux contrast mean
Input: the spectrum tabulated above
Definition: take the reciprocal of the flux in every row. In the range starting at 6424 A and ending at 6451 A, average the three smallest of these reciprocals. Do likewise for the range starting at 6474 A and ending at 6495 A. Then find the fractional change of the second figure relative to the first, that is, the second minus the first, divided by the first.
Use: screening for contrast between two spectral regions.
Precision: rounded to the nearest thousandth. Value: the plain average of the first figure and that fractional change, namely 0.743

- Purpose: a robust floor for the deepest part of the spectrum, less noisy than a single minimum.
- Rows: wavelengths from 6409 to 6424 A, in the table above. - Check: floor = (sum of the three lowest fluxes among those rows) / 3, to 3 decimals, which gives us 0.581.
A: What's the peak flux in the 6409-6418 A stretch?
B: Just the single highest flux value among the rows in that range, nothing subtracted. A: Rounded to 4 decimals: 0.6372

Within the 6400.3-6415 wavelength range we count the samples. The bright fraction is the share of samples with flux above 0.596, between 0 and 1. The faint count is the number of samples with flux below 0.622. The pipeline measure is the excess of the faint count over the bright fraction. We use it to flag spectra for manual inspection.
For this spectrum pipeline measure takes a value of 1.2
